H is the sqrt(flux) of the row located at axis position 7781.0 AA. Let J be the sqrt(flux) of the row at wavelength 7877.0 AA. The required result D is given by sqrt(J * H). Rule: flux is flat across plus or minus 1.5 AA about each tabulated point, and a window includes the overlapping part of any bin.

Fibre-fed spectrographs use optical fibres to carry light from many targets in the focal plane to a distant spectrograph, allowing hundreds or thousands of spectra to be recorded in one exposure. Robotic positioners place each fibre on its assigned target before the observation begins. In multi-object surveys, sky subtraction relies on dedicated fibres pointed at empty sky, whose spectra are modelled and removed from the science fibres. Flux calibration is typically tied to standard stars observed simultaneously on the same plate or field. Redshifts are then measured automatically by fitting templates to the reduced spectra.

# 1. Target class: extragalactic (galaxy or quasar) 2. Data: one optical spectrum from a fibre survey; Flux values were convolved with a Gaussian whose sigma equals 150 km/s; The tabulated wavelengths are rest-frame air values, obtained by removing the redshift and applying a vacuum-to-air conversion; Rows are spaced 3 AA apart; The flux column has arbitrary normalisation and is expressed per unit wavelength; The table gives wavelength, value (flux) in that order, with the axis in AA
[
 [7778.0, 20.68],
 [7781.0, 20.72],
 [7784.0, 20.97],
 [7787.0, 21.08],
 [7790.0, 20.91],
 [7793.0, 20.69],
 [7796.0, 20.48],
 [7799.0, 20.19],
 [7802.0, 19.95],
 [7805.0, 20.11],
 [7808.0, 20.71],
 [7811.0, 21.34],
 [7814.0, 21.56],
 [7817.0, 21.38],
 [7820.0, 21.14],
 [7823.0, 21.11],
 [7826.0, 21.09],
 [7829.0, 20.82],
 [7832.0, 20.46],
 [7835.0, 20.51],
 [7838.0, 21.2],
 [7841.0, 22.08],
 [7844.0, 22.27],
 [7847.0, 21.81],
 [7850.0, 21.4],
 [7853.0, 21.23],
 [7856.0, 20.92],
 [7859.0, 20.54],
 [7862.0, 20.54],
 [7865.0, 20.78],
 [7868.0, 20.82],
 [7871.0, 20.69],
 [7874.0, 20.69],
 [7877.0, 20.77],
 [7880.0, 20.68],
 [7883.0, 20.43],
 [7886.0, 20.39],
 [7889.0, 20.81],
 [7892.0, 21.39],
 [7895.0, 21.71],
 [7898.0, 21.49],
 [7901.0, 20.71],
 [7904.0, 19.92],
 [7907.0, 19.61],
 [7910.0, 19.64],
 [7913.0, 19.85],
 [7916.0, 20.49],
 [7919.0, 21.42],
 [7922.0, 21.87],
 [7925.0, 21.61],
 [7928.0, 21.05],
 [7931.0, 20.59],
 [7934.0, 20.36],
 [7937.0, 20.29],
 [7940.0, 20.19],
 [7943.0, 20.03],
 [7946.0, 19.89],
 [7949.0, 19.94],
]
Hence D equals 4.55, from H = 4.55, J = 4.56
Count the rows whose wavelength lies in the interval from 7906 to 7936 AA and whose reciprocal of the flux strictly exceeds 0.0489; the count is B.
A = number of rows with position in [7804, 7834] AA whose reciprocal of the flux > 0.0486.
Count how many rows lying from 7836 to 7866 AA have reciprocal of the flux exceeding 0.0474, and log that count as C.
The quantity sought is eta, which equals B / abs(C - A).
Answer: 2.0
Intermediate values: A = 2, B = 4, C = 4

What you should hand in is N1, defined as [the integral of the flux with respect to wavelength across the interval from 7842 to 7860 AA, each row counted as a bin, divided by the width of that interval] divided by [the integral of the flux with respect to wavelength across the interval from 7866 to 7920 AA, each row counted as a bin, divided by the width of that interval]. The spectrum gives 1.04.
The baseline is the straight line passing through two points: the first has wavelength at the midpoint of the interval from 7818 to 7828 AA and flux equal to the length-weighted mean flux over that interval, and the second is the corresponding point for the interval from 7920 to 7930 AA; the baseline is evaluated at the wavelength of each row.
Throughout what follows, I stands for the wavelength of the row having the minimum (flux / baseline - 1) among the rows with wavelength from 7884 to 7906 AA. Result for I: 7904.0 AA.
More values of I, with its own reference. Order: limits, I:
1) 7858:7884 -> 7883.0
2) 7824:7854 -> 7832.0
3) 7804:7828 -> 7805.0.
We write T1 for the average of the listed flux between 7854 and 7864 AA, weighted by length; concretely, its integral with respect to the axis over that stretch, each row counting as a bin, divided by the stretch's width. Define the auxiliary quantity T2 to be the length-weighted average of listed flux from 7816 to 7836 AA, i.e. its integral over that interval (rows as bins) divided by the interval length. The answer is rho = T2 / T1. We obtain 1.01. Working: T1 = 20.7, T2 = 20.9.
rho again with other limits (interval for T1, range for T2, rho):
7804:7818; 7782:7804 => 0.98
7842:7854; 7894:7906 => 0.96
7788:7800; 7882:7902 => 1.02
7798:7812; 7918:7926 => 1.06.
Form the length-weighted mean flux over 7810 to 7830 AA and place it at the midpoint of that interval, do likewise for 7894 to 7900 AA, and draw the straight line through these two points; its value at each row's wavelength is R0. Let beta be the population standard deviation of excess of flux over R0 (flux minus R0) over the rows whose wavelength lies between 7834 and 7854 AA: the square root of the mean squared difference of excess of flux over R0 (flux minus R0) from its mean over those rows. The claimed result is 0.55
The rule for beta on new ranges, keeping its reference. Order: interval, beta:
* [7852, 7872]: 0.24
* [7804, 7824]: 0.44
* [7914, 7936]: 0.56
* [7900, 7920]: 0.61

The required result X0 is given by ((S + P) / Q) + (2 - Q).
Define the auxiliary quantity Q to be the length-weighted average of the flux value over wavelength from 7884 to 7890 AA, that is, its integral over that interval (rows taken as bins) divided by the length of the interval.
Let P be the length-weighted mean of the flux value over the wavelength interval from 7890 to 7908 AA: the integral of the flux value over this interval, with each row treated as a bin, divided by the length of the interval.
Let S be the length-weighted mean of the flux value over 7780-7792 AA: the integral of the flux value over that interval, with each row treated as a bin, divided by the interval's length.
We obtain -16.5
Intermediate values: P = 20.8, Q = 20.6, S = 20.9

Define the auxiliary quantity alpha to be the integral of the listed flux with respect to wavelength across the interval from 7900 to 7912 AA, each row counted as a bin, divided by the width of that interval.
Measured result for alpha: 19.9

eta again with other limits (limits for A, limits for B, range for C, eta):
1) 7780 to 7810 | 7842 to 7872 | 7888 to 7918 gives 0.0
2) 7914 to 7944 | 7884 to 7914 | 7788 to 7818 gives 2.5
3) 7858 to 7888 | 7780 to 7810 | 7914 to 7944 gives 1.0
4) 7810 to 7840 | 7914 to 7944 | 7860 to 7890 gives 0.5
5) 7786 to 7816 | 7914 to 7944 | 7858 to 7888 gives 0.7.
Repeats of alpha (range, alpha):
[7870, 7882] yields 20.7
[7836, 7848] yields 21.8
